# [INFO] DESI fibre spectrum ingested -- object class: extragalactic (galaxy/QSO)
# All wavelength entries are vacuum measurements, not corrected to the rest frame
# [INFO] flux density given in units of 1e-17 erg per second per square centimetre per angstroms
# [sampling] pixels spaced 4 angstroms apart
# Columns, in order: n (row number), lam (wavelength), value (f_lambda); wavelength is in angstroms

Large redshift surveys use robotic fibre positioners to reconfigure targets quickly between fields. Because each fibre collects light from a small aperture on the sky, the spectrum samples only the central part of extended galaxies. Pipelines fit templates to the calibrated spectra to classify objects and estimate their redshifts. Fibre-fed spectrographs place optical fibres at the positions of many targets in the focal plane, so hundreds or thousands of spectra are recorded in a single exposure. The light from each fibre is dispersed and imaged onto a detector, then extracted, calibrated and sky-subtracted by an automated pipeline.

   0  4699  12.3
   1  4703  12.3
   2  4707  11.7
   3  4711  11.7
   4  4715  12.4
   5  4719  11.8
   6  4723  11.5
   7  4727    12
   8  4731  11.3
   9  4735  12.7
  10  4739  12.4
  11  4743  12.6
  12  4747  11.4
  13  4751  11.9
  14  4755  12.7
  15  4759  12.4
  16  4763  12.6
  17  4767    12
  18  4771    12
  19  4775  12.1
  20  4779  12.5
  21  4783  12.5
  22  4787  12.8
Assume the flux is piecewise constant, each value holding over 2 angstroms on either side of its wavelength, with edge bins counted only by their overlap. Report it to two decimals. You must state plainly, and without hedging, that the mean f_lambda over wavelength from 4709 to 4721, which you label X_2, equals 11.97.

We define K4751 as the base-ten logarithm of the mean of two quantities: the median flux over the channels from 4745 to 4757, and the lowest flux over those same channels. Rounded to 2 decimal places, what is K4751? 1.07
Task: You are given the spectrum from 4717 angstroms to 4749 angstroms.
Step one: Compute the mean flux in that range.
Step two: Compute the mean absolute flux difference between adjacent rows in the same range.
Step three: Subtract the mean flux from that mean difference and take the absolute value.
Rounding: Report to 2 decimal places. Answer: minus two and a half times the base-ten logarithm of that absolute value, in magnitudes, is -2.63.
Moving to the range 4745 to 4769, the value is -2.67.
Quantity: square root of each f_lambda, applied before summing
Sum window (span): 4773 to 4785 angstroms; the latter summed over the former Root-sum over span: 11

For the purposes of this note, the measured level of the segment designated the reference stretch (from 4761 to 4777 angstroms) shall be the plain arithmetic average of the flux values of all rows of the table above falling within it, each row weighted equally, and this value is 12.2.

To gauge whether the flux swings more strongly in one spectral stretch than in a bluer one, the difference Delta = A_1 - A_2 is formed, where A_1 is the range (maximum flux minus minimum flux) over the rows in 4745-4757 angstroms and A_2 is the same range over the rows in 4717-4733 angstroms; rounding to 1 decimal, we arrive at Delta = 0.6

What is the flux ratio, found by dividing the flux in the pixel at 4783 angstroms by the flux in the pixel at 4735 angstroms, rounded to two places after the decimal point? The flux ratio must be 0.98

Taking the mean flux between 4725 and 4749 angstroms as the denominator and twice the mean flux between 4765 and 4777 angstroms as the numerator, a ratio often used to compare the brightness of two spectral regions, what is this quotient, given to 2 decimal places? 1.99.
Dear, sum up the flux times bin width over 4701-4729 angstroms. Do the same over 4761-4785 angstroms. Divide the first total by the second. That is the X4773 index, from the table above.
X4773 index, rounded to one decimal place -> 1.1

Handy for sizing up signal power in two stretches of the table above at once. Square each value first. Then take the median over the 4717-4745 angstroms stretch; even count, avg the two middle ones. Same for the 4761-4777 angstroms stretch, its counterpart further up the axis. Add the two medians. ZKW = 289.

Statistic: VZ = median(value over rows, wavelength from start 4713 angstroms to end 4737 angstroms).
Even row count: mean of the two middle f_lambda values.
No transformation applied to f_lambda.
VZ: 11.9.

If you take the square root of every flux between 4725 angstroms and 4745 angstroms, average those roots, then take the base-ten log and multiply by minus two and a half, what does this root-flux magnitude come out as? -1.36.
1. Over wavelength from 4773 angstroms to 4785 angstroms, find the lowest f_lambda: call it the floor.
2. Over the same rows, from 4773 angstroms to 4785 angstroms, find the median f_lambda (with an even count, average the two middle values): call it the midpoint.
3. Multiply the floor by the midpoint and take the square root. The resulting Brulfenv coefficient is 12.3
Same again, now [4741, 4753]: 11.6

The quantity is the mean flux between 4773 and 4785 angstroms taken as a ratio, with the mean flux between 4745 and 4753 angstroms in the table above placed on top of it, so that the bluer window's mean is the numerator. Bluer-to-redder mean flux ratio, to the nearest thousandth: 0.942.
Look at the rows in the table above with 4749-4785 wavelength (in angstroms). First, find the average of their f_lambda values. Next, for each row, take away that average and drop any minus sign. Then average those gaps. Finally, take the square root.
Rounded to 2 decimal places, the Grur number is 0.52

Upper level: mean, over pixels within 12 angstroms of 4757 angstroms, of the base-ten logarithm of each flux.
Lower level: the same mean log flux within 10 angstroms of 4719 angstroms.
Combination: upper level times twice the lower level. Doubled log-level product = 2.33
